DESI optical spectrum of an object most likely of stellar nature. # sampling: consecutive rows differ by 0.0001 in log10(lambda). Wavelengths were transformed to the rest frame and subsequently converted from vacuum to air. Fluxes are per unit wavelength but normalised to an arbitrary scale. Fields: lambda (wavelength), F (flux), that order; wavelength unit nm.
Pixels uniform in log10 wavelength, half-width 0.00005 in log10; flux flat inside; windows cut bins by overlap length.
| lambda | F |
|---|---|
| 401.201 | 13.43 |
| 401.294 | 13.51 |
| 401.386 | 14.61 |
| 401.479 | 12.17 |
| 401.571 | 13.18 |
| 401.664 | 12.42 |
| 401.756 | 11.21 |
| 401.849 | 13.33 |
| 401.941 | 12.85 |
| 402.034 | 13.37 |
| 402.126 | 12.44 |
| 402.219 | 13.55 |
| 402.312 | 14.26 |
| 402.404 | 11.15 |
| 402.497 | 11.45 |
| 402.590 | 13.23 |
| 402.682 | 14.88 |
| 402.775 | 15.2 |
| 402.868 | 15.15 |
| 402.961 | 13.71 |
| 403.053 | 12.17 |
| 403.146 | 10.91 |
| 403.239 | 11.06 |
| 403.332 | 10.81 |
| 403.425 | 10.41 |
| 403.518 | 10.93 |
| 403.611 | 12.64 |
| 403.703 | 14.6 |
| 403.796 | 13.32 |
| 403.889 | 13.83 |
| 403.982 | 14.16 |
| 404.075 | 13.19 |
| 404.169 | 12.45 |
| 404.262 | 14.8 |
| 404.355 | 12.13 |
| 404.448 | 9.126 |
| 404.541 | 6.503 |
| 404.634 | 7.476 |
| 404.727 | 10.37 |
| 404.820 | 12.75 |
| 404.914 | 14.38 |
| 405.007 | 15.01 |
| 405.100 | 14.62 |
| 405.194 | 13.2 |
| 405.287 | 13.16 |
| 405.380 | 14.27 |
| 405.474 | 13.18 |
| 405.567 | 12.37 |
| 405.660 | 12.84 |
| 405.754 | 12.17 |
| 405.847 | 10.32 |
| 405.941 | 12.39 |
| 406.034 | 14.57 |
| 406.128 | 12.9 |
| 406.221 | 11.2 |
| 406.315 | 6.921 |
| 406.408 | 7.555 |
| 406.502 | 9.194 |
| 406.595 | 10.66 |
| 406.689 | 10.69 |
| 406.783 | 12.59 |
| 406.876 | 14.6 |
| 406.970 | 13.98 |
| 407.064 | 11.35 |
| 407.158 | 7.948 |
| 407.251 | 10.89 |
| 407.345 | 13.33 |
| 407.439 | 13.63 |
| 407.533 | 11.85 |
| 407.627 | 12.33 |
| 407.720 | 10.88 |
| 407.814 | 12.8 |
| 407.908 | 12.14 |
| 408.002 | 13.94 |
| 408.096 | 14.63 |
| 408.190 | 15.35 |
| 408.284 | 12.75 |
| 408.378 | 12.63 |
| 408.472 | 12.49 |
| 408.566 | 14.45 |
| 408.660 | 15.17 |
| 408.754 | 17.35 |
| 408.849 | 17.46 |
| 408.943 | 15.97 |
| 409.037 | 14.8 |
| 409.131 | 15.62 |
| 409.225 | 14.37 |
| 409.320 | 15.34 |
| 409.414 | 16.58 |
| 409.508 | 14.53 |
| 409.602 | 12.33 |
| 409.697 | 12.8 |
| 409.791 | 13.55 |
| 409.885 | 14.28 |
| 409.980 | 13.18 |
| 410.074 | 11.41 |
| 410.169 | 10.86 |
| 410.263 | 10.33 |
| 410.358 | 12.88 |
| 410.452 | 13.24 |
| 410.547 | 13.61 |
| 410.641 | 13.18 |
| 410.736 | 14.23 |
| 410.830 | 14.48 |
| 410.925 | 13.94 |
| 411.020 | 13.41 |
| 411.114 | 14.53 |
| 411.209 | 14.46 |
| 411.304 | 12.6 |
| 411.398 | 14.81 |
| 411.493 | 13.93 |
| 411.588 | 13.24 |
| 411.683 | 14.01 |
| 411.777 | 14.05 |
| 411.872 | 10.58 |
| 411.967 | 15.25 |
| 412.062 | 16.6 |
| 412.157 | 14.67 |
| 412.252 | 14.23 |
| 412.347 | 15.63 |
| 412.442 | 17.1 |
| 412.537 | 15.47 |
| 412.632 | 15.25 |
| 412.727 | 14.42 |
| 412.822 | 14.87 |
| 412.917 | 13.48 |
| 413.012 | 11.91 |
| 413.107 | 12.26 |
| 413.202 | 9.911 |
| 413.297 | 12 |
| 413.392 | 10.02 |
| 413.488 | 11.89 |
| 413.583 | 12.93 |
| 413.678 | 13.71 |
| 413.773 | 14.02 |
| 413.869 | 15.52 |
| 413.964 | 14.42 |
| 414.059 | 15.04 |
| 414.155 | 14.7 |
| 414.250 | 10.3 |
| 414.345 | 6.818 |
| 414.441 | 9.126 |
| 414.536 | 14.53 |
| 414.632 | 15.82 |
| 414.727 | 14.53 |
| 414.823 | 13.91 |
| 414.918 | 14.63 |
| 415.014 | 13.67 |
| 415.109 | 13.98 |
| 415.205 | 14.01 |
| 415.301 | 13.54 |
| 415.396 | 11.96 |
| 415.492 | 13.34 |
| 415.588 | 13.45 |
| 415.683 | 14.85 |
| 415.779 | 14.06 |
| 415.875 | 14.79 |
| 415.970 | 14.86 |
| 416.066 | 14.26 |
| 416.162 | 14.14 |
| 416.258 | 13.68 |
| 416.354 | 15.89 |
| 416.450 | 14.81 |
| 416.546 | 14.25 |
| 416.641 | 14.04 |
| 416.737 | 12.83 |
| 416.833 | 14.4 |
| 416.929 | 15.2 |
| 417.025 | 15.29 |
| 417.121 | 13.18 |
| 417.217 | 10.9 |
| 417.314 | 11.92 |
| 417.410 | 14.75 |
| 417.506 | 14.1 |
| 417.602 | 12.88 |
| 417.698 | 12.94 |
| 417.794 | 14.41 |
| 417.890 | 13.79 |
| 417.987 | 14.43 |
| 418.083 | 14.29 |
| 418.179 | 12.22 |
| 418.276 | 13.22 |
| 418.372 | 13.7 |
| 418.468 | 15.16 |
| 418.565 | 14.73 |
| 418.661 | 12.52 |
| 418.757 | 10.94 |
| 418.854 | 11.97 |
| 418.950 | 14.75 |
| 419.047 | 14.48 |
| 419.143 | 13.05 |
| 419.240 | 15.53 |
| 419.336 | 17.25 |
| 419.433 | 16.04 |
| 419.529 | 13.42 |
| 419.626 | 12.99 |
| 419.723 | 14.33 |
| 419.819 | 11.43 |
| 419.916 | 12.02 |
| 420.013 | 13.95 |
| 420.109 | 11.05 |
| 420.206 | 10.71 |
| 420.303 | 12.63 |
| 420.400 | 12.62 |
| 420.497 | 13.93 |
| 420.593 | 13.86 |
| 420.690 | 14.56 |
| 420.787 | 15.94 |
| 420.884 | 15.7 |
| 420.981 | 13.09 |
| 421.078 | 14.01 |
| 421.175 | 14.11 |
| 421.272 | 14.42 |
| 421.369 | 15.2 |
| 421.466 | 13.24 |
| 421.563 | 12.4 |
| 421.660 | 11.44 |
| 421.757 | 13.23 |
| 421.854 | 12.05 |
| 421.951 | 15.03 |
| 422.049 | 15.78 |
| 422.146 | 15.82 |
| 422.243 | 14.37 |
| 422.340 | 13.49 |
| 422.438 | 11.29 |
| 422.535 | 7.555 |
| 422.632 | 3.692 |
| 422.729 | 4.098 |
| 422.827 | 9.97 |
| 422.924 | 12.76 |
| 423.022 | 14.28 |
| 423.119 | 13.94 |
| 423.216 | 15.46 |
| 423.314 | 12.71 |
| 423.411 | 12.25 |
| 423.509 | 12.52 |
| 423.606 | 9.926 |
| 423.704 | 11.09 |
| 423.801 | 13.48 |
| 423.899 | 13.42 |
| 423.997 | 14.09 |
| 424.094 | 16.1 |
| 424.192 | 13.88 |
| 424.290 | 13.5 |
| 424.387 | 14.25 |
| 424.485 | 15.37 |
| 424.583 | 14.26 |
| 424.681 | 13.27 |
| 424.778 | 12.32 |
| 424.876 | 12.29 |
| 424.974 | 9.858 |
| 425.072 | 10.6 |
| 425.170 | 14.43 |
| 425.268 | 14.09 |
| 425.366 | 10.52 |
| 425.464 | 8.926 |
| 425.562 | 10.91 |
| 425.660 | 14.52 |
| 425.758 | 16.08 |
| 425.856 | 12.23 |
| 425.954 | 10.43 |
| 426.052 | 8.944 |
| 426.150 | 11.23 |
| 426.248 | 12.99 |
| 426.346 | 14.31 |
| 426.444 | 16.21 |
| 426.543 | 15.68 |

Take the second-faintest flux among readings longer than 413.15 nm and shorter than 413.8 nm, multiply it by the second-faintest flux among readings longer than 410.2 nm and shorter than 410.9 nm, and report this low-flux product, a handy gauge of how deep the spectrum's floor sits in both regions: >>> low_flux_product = 129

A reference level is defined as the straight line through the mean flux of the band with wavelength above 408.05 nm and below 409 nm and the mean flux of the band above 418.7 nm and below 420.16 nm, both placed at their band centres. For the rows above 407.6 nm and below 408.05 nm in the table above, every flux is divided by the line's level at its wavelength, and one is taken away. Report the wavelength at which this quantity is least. 407.720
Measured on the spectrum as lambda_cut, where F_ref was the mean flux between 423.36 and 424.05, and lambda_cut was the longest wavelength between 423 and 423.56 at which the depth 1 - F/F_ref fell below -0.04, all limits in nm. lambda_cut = 423.216 nm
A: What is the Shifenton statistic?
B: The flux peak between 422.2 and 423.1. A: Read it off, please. 14.37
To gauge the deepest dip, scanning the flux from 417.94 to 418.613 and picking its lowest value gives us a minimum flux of 12.22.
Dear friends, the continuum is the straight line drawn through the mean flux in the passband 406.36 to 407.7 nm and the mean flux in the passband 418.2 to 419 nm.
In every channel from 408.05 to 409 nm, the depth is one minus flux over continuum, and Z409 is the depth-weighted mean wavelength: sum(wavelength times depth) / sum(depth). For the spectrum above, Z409 408.60 nm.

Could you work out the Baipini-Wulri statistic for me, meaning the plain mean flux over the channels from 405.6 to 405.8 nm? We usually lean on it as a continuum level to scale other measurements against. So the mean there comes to 12.5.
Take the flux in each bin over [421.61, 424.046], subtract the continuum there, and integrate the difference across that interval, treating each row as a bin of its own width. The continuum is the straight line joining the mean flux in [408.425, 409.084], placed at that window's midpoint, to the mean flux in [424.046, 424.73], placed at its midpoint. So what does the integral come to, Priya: -5.66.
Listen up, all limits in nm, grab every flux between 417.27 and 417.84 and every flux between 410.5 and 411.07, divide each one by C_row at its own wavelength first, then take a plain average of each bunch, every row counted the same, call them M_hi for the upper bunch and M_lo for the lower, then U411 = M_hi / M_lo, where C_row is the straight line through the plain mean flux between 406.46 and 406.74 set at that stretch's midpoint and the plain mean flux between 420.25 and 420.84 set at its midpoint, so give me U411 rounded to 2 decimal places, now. 0.84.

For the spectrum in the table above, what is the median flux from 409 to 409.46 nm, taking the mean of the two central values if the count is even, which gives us 15.3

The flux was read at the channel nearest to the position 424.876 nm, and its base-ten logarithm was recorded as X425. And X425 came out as 1.09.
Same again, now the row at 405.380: 1.15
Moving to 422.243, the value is 1.16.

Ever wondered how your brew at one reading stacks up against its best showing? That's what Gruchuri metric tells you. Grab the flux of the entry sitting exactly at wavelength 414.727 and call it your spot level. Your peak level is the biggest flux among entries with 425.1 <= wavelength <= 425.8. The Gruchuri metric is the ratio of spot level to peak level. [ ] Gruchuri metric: 0.90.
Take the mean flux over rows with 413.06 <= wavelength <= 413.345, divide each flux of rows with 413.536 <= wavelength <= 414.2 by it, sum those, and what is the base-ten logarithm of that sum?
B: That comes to 0.94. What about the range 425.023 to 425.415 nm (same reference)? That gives 0.64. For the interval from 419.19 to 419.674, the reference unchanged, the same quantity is 0.82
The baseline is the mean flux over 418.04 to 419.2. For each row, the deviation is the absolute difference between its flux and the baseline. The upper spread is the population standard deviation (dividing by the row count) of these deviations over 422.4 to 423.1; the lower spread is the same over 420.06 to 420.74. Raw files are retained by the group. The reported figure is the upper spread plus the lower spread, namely 4.4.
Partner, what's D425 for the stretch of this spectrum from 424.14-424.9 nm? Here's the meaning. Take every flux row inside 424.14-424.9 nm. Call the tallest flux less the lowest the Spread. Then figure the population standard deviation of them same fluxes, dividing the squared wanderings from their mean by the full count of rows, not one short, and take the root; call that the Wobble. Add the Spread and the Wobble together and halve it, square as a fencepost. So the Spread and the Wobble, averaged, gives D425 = 2.0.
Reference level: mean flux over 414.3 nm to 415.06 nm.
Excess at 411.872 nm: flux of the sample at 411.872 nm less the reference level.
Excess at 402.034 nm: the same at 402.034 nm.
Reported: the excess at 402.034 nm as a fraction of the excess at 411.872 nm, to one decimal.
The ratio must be -0.2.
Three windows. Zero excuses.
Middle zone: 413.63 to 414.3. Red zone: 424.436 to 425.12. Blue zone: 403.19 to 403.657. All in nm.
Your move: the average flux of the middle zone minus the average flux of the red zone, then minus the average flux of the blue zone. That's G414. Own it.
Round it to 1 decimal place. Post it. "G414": -9.8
